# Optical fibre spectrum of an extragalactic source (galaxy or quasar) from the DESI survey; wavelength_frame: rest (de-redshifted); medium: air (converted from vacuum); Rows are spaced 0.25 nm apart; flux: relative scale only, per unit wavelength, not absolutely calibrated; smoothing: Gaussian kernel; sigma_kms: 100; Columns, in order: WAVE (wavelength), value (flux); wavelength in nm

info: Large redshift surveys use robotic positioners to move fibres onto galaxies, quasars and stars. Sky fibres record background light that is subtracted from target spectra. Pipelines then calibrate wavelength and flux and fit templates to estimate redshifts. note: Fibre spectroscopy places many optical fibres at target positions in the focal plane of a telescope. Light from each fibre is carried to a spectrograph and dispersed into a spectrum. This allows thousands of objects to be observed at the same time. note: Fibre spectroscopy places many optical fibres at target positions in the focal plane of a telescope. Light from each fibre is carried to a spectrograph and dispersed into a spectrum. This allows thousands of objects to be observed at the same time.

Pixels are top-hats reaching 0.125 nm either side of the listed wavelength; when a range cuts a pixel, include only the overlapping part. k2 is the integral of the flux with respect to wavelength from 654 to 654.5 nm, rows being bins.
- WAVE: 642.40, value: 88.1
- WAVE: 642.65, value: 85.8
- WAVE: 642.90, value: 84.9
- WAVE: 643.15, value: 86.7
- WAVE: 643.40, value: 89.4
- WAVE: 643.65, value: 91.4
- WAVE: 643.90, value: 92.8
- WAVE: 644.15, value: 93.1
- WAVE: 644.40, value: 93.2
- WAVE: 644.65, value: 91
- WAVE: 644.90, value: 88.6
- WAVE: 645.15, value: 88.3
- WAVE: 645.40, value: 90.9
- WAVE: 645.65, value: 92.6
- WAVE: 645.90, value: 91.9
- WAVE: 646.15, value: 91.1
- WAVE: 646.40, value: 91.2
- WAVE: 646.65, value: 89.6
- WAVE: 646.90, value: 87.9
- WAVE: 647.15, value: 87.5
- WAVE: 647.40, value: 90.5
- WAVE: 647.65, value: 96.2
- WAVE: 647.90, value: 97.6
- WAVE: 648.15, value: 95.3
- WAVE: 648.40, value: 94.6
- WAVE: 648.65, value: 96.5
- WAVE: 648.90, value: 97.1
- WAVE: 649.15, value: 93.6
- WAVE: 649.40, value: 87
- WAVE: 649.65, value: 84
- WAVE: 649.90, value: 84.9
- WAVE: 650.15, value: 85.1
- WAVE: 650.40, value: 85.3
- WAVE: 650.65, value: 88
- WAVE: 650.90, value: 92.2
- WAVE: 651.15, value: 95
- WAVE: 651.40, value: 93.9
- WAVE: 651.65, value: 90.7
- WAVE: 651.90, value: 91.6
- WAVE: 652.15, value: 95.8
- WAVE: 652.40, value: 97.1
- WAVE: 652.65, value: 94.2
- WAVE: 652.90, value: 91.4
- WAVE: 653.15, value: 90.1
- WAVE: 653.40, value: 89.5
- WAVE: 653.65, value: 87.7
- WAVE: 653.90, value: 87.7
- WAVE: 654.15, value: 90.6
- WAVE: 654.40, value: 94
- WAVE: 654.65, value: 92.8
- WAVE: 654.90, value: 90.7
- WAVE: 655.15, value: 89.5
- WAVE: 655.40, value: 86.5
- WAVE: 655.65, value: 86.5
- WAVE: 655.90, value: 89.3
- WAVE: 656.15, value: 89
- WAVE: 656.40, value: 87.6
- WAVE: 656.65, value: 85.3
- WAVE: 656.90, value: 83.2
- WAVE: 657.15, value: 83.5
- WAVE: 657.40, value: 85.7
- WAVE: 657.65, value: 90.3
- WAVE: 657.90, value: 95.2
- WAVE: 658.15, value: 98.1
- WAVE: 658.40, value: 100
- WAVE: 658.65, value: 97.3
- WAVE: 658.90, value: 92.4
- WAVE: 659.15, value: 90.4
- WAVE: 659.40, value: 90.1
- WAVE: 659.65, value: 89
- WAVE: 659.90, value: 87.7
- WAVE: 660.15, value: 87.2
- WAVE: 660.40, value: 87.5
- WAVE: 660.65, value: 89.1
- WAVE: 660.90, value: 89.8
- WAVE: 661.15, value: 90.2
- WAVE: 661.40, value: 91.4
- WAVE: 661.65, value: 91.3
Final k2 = 46.0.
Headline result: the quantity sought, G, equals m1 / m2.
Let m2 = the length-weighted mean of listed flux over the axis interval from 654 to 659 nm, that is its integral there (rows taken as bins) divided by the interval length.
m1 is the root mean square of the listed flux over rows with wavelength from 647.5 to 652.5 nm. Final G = 1.020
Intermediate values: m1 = 92.2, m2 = 90.4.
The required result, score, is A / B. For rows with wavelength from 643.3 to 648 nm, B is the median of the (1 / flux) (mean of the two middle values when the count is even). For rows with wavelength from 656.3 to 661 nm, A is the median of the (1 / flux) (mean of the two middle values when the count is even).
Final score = 1.02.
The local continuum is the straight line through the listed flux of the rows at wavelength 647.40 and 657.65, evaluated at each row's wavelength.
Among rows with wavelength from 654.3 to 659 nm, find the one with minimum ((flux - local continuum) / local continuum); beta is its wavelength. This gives 656.90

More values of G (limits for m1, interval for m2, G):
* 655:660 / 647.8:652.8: 0.978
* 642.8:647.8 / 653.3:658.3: 1.014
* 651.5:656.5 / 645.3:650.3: 0.994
